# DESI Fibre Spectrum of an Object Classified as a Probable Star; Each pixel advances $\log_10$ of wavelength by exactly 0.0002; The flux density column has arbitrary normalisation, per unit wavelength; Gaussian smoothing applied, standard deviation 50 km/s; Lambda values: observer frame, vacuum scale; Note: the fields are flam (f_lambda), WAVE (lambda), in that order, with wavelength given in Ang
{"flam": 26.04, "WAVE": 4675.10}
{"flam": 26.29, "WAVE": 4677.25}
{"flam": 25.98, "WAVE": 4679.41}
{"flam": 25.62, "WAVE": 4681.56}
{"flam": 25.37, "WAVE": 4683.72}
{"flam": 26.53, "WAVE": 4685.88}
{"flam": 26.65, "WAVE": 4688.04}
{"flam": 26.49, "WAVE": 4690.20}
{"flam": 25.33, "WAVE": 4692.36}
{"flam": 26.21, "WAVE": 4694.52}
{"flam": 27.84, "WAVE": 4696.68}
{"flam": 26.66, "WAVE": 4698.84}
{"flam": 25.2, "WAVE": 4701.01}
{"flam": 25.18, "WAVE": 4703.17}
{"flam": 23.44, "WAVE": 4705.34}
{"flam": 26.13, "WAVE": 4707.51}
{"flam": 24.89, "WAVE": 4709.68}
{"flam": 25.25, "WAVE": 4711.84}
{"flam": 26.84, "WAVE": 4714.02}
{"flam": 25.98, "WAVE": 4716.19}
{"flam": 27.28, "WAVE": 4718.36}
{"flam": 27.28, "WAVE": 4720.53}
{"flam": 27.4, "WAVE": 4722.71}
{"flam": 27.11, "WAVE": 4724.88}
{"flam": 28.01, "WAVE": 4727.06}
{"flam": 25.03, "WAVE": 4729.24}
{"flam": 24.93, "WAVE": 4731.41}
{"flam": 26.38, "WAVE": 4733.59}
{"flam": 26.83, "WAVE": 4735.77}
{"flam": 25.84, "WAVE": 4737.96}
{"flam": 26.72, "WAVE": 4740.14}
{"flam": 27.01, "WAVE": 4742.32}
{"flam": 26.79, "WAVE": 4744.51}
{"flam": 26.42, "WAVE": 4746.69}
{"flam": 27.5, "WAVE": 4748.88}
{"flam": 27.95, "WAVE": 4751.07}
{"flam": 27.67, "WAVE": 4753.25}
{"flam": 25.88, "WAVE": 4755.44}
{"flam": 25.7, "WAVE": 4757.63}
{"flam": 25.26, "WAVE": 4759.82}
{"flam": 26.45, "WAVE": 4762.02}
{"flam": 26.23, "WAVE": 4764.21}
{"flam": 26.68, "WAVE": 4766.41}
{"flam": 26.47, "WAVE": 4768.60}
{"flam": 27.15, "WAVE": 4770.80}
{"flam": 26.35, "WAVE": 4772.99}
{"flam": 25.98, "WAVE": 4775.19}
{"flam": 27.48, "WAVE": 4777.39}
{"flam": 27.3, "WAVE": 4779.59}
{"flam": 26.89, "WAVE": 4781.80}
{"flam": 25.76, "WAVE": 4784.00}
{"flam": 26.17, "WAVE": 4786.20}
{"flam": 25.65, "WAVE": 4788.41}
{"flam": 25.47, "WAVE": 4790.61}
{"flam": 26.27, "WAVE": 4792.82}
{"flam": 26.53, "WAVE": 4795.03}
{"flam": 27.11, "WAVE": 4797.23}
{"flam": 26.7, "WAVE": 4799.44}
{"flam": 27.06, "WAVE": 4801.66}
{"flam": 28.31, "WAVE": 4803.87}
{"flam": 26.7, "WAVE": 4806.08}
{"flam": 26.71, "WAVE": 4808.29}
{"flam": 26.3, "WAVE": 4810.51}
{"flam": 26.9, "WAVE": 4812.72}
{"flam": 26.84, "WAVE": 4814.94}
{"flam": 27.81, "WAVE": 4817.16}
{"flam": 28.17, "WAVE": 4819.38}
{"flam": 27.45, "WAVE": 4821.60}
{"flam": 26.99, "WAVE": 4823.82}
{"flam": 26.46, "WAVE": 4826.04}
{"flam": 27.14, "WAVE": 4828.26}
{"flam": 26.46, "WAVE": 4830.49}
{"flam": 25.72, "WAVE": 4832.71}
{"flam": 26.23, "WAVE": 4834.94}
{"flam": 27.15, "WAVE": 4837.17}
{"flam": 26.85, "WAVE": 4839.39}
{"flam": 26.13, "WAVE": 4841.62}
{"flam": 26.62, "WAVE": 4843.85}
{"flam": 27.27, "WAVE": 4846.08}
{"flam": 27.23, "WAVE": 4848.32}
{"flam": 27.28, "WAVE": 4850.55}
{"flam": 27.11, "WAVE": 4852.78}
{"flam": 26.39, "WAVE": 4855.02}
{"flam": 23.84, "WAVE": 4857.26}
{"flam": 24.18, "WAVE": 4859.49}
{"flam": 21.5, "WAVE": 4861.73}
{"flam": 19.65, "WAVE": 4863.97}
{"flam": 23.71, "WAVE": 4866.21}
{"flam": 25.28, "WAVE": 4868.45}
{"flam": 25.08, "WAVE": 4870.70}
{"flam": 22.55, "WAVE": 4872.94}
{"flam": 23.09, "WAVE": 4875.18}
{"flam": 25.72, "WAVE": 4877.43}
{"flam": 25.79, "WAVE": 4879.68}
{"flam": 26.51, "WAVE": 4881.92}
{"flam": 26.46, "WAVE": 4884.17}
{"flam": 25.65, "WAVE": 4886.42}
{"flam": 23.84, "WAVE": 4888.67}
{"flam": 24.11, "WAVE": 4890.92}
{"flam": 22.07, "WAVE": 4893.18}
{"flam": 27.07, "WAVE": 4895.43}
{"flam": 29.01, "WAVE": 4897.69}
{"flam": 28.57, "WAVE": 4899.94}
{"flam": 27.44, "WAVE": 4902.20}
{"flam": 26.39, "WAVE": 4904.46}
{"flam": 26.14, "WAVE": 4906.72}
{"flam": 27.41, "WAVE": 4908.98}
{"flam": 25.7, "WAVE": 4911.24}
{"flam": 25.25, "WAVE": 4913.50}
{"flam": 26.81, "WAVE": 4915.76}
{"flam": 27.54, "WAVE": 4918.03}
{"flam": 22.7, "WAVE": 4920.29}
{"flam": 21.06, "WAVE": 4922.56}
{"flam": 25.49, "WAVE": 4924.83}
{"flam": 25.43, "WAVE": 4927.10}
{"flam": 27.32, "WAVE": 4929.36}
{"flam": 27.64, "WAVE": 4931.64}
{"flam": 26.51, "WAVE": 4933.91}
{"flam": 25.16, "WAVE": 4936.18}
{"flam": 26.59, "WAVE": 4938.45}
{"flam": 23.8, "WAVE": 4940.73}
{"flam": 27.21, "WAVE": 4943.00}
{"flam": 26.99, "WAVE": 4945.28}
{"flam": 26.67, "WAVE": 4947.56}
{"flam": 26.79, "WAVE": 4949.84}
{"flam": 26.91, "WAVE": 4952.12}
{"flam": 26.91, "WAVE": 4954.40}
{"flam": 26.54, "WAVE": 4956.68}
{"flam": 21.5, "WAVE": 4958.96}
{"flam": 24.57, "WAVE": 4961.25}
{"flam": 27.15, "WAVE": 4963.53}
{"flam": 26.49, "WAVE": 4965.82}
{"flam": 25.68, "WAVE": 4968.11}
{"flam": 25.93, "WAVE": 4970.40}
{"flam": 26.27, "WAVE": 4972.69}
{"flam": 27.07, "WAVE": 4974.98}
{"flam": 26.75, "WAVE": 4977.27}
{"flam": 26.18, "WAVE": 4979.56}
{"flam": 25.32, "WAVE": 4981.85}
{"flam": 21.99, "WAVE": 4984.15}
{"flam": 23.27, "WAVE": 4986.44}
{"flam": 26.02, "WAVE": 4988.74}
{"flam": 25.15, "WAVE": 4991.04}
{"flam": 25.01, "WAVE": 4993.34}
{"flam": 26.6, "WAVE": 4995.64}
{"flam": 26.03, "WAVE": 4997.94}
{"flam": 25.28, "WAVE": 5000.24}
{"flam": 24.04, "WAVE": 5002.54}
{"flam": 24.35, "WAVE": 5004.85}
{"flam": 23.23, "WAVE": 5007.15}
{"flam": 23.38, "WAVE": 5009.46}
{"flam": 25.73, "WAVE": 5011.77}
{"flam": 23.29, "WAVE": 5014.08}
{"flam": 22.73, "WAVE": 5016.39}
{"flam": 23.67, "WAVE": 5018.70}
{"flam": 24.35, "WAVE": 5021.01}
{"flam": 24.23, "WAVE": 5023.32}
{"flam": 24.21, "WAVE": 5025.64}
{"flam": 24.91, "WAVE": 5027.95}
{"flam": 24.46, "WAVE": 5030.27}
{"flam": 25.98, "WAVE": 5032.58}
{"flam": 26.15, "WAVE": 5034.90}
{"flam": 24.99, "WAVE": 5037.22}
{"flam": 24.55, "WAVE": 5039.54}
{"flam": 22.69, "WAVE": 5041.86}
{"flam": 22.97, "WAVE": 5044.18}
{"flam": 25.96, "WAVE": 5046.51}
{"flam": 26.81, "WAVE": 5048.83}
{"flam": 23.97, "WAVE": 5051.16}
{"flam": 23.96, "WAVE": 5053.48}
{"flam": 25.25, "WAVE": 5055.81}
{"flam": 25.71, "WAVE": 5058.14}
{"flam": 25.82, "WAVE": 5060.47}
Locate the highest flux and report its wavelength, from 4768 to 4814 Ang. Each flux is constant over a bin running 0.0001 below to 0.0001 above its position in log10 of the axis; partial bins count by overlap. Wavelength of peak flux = 4803.87 Ang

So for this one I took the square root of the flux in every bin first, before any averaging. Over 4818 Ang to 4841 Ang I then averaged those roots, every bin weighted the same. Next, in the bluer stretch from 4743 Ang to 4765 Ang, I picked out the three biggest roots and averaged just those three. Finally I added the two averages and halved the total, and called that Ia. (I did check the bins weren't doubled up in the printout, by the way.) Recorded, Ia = 5.22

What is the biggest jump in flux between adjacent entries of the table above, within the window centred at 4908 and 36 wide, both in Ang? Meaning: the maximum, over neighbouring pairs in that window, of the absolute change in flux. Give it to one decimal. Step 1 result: 5.0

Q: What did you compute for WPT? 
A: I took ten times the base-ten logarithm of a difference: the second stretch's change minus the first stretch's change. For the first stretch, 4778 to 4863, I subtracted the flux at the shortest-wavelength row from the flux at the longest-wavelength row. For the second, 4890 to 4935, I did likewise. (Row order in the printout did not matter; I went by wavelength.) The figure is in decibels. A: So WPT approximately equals 9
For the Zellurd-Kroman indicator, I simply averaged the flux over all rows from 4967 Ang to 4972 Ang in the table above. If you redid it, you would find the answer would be 25.8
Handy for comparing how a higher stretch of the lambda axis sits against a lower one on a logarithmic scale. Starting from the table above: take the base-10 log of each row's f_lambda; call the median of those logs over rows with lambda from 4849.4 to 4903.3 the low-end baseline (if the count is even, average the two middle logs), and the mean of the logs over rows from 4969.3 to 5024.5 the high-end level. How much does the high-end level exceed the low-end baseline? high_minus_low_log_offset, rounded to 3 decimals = -0.012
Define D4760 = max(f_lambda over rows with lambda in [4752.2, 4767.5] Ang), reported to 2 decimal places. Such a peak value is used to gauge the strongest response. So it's 27.67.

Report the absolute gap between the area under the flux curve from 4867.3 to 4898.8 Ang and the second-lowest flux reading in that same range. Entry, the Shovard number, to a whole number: 770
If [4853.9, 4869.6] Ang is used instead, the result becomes 347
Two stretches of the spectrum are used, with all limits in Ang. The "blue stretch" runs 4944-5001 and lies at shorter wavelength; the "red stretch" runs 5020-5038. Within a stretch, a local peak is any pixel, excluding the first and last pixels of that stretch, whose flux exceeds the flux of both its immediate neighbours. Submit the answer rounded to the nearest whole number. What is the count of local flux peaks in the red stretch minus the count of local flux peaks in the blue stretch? -2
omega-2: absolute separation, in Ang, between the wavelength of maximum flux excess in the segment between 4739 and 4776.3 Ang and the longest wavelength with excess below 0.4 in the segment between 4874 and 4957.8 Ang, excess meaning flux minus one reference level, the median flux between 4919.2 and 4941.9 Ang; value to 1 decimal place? 189.7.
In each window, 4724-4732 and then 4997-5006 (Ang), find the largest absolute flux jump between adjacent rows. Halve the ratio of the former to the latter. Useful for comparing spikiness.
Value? 1.2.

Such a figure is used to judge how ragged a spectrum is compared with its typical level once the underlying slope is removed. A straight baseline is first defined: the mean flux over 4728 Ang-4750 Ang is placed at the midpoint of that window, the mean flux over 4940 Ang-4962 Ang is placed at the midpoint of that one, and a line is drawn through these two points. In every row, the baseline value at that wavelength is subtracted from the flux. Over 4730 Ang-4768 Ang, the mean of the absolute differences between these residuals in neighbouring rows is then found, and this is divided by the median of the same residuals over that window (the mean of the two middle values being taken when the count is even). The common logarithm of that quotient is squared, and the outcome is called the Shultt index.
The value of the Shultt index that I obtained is 0.4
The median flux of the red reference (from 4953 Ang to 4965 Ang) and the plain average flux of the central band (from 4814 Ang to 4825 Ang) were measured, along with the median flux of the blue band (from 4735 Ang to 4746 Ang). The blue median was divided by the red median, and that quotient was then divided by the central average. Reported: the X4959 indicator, 0.0368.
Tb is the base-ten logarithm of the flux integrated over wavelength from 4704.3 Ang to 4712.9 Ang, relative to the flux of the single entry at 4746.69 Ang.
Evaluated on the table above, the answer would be 0.91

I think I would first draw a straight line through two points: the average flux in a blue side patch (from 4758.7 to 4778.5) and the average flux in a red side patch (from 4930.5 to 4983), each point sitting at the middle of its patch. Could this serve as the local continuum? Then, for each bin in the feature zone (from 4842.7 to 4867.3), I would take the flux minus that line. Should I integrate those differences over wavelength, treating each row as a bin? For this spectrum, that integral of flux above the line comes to -32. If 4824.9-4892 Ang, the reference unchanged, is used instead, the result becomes -62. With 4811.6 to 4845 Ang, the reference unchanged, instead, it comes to 17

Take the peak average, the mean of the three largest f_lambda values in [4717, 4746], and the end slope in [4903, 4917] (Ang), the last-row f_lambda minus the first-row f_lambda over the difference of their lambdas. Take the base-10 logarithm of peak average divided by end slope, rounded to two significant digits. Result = 2.9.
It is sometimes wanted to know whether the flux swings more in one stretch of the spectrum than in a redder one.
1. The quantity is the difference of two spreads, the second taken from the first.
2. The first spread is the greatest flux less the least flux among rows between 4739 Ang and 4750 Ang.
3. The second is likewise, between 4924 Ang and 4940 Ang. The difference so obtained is -1.4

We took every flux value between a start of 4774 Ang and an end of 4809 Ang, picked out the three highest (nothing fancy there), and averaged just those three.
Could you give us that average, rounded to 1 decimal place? 27.7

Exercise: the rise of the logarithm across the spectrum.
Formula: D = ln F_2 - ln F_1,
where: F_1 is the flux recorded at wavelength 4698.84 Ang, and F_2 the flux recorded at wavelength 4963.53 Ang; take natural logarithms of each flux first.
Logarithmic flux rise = 0.018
